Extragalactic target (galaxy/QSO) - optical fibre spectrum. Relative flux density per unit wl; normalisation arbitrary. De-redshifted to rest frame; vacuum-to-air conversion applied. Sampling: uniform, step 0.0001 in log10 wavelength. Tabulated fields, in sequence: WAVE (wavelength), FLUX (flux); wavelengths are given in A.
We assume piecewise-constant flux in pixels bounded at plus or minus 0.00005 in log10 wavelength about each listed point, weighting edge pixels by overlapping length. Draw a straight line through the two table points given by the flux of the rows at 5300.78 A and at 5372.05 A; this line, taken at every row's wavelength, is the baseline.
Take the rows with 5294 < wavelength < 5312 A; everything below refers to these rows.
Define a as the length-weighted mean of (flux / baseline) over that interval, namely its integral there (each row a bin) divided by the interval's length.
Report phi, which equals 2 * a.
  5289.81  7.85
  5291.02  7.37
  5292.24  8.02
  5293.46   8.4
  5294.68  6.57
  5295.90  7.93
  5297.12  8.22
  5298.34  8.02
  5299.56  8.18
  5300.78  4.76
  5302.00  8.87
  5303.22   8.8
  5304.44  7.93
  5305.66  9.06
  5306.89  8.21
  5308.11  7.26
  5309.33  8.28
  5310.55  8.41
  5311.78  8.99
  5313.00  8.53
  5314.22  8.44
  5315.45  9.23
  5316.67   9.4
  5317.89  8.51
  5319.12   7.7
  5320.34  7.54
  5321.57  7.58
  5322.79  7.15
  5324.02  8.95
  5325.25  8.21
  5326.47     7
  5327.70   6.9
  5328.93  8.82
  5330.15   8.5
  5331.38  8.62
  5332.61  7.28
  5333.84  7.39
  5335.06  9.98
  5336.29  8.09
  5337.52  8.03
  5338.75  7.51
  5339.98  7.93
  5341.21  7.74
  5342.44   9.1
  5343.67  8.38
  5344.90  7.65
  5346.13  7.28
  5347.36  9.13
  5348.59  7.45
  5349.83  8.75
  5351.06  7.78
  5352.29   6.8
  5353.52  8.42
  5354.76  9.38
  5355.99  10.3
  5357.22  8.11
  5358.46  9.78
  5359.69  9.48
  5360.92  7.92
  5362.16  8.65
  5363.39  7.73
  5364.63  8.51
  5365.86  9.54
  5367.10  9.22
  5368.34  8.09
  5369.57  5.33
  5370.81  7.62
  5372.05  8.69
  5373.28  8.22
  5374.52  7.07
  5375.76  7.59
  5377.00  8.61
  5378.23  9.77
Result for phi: 3.26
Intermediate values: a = 1.63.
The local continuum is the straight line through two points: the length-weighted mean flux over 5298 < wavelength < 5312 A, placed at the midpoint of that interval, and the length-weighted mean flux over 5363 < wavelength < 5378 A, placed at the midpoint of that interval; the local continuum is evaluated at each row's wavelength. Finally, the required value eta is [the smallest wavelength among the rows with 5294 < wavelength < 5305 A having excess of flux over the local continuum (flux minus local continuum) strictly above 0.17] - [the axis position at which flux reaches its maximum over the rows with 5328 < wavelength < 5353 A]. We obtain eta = -37.9 A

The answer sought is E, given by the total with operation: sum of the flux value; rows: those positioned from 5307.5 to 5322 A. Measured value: 100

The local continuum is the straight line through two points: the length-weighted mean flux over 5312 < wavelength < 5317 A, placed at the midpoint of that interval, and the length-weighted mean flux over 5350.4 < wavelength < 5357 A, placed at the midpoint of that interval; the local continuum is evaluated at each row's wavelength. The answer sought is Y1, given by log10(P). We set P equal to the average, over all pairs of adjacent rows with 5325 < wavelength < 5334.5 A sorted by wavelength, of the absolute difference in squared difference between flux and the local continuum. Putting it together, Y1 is 0.11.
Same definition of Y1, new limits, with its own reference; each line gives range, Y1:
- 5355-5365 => 0.01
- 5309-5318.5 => -0.83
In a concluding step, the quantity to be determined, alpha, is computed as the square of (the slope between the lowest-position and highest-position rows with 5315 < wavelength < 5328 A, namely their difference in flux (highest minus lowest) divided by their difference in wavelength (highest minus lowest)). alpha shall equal 0.0362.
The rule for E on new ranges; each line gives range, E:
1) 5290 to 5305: 93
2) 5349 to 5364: 103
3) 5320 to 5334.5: 94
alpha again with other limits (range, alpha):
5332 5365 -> 0.0015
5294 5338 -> 0.0012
